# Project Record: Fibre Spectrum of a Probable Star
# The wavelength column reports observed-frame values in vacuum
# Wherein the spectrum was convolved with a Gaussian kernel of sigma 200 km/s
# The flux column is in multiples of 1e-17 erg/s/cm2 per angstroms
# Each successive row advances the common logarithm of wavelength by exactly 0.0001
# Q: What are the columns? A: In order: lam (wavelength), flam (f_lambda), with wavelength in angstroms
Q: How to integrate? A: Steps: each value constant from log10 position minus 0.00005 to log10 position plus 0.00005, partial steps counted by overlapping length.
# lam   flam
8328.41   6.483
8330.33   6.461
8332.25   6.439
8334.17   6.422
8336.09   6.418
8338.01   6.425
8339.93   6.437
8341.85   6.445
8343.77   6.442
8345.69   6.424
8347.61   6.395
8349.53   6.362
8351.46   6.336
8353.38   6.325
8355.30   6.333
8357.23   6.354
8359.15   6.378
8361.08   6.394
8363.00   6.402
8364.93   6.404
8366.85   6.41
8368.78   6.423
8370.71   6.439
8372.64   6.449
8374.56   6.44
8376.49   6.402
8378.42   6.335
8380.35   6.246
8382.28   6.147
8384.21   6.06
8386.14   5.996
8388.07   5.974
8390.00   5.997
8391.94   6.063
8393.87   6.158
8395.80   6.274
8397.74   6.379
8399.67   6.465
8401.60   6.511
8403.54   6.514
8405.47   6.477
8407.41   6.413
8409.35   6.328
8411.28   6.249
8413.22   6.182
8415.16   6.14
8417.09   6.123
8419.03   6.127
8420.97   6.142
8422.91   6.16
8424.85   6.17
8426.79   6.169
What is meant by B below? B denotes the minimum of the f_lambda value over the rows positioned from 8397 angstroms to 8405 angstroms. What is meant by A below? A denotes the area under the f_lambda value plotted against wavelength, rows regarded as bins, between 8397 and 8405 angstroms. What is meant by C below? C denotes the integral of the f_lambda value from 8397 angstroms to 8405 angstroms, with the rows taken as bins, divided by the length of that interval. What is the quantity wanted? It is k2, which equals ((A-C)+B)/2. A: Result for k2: 25.9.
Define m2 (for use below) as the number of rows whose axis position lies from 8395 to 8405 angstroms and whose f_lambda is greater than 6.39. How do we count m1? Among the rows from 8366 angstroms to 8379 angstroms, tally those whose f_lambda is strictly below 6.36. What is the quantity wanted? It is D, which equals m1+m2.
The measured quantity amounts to 4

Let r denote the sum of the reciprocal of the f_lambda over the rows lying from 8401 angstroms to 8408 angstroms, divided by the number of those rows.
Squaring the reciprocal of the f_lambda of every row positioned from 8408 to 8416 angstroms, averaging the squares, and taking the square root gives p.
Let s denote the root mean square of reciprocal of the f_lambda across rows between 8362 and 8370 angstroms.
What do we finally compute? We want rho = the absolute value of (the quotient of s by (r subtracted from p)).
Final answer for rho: 25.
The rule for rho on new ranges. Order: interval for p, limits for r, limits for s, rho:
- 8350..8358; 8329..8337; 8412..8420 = 68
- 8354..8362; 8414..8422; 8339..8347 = 26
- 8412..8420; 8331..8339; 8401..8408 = 22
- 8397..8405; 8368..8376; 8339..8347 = 224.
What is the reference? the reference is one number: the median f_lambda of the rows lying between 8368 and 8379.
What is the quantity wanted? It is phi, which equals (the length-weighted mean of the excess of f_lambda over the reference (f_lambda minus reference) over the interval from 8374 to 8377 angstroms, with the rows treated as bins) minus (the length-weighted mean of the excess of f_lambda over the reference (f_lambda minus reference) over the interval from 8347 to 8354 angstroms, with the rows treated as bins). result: 0.07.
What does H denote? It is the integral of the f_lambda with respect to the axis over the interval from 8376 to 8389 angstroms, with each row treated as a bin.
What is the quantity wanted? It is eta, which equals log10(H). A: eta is 1.90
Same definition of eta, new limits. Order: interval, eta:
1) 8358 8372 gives 1.95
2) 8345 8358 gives 1.92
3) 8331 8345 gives 1.95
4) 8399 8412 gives 1.92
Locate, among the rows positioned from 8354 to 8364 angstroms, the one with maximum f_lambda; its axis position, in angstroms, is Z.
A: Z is 8363.00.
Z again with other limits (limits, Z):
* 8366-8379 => 8372.64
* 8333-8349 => 8341.85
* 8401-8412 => 8403.54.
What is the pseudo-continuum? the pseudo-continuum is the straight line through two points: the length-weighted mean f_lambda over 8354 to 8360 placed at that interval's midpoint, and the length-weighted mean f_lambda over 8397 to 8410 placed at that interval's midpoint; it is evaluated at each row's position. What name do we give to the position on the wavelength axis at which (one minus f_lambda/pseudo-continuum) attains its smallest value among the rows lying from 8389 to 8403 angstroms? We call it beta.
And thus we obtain 8401.60 angstroms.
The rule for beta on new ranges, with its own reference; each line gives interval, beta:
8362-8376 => 8372.64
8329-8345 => 8330.33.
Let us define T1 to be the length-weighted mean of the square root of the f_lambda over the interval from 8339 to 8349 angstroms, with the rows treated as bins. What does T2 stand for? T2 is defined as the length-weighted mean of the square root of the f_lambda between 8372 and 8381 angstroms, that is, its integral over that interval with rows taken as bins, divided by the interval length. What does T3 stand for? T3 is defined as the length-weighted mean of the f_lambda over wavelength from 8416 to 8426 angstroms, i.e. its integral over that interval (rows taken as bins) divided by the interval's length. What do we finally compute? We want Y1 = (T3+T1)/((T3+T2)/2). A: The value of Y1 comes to 2.00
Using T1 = 2.54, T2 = 2.53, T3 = 6.15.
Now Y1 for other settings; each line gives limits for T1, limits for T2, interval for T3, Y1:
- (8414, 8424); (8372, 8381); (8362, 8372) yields 1.99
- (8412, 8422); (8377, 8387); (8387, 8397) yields 2.00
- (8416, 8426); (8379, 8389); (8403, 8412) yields 2.00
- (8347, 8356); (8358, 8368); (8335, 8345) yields 2.00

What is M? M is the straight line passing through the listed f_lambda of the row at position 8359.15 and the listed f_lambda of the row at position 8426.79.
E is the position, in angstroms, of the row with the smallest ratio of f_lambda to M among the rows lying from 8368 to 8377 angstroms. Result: 8368.78 angstroms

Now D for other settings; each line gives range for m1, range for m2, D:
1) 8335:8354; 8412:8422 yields 2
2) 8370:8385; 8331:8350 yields 13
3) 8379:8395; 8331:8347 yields 16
